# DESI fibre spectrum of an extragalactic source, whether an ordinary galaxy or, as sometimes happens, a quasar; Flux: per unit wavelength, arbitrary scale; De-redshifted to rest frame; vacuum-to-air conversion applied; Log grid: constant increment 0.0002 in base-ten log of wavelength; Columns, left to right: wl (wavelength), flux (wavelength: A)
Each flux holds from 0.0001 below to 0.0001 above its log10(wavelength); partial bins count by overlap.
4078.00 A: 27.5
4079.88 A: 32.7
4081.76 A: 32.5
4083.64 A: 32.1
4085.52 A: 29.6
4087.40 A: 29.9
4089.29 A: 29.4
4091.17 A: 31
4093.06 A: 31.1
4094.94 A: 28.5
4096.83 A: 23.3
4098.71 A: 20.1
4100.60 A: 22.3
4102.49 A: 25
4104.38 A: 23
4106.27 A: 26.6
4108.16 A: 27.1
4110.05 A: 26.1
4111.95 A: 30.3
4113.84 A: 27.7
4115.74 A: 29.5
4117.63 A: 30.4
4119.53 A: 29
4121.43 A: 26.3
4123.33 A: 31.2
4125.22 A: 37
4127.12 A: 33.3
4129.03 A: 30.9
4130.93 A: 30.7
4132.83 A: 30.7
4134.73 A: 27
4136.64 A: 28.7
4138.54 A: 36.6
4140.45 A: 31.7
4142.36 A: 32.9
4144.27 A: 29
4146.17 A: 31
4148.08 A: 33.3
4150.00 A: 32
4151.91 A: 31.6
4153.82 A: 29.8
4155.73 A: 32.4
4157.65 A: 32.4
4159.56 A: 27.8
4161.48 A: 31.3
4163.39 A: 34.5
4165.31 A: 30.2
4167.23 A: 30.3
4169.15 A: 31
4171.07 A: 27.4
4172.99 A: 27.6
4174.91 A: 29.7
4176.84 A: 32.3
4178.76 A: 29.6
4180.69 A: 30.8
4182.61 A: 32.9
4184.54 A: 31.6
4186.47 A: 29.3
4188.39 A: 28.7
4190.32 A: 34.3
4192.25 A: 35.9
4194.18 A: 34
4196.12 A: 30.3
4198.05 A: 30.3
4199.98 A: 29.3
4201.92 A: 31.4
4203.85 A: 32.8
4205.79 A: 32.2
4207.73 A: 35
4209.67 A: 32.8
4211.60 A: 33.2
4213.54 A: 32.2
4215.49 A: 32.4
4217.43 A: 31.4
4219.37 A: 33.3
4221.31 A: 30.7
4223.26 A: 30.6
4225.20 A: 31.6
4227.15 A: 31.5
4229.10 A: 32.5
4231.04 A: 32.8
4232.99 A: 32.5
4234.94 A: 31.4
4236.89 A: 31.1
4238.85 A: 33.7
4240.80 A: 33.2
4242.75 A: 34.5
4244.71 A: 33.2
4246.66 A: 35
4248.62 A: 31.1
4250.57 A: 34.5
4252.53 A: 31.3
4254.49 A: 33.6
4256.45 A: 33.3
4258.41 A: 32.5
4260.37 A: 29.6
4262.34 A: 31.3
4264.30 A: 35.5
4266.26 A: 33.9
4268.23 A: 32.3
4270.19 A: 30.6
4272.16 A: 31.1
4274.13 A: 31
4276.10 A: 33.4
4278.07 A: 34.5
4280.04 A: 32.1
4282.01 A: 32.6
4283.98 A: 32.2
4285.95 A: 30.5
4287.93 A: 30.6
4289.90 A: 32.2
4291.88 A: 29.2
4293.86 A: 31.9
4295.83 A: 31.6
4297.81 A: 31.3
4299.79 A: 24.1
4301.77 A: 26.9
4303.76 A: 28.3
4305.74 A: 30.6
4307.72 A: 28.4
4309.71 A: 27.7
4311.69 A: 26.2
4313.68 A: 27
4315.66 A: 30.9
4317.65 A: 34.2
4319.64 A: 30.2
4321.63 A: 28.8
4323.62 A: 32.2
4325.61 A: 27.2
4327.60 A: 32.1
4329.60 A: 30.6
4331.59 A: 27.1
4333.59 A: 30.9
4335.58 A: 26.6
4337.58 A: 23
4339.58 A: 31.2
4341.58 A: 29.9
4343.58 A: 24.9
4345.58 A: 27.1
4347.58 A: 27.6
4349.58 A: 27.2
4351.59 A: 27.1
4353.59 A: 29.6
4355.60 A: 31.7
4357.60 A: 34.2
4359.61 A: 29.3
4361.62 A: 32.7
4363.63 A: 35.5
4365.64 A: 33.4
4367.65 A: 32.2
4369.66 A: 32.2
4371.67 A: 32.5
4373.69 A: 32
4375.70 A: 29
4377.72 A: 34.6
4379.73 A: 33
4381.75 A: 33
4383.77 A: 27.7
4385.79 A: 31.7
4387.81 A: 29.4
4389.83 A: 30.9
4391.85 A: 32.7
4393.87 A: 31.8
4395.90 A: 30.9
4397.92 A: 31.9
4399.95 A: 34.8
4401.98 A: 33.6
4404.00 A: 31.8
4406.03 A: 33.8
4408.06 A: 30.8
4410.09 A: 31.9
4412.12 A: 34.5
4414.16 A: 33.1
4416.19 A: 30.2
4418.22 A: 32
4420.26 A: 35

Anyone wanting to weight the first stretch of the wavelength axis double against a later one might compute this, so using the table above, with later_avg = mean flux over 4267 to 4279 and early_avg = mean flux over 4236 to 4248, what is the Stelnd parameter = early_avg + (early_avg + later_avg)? 99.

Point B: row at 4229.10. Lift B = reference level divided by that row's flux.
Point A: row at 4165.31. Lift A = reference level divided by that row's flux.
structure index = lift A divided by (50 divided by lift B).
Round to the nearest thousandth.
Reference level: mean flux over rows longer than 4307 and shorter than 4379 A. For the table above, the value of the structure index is 0.018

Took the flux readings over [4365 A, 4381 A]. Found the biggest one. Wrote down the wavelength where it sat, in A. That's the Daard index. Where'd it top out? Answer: 4377.72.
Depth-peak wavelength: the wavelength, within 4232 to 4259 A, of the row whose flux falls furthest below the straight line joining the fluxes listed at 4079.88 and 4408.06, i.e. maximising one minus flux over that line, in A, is 4236.89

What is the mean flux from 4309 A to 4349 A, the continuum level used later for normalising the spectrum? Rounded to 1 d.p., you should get 28.8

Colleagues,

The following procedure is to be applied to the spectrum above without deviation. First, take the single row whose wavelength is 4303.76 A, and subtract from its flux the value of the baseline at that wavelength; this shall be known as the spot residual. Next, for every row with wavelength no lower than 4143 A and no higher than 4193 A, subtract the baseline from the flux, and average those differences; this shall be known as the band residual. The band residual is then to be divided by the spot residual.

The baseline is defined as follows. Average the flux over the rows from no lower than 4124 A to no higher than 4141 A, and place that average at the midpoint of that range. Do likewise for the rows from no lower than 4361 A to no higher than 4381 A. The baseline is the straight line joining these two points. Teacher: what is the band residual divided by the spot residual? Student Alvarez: 0.23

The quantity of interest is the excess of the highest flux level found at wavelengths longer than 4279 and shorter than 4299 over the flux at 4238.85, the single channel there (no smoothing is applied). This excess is -1.1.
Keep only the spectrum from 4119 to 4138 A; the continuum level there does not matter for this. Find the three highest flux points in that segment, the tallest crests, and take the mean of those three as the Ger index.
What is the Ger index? 33.8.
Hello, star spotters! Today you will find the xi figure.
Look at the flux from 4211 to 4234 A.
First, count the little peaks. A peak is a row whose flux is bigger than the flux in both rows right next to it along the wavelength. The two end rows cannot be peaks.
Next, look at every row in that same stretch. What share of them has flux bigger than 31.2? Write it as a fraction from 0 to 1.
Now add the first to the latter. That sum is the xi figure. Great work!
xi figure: 4.8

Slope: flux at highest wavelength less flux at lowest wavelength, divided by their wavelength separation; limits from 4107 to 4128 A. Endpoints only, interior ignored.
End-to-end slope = 0.33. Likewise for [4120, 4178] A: 0.11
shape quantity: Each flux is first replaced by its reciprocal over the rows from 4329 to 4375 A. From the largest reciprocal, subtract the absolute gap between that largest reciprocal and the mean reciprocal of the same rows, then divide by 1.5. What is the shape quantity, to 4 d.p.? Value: 0.0225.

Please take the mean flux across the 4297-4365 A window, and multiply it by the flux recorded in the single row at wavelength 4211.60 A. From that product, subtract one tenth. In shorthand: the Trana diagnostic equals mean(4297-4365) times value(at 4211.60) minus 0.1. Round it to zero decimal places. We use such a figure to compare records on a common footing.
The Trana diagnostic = 969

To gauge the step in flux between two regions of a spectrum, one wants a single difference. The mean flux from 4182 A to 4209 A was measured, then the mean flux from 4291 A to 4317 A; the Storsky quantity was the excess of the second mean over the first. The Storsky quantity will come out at -3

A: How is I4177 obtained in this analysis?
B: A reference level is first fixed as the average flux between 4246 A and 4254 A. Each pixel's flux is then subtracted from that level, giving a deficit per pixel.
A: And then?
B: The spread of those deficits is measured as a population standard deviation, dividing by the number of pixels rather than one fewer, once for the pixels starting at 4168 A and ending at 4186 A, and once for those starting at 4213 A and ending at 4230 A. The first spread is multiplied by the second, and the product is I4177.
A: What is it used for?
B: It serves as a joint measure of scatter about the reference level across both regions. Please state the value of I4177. 1.5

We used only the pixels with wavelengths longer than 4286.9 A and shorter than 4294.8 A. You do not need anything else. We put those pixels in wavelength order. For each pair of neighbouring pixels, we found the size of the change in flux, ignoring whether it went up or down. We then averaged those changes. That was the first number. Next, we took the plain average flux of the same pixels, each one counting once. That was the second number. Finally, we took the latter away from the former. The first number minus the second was -28.5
